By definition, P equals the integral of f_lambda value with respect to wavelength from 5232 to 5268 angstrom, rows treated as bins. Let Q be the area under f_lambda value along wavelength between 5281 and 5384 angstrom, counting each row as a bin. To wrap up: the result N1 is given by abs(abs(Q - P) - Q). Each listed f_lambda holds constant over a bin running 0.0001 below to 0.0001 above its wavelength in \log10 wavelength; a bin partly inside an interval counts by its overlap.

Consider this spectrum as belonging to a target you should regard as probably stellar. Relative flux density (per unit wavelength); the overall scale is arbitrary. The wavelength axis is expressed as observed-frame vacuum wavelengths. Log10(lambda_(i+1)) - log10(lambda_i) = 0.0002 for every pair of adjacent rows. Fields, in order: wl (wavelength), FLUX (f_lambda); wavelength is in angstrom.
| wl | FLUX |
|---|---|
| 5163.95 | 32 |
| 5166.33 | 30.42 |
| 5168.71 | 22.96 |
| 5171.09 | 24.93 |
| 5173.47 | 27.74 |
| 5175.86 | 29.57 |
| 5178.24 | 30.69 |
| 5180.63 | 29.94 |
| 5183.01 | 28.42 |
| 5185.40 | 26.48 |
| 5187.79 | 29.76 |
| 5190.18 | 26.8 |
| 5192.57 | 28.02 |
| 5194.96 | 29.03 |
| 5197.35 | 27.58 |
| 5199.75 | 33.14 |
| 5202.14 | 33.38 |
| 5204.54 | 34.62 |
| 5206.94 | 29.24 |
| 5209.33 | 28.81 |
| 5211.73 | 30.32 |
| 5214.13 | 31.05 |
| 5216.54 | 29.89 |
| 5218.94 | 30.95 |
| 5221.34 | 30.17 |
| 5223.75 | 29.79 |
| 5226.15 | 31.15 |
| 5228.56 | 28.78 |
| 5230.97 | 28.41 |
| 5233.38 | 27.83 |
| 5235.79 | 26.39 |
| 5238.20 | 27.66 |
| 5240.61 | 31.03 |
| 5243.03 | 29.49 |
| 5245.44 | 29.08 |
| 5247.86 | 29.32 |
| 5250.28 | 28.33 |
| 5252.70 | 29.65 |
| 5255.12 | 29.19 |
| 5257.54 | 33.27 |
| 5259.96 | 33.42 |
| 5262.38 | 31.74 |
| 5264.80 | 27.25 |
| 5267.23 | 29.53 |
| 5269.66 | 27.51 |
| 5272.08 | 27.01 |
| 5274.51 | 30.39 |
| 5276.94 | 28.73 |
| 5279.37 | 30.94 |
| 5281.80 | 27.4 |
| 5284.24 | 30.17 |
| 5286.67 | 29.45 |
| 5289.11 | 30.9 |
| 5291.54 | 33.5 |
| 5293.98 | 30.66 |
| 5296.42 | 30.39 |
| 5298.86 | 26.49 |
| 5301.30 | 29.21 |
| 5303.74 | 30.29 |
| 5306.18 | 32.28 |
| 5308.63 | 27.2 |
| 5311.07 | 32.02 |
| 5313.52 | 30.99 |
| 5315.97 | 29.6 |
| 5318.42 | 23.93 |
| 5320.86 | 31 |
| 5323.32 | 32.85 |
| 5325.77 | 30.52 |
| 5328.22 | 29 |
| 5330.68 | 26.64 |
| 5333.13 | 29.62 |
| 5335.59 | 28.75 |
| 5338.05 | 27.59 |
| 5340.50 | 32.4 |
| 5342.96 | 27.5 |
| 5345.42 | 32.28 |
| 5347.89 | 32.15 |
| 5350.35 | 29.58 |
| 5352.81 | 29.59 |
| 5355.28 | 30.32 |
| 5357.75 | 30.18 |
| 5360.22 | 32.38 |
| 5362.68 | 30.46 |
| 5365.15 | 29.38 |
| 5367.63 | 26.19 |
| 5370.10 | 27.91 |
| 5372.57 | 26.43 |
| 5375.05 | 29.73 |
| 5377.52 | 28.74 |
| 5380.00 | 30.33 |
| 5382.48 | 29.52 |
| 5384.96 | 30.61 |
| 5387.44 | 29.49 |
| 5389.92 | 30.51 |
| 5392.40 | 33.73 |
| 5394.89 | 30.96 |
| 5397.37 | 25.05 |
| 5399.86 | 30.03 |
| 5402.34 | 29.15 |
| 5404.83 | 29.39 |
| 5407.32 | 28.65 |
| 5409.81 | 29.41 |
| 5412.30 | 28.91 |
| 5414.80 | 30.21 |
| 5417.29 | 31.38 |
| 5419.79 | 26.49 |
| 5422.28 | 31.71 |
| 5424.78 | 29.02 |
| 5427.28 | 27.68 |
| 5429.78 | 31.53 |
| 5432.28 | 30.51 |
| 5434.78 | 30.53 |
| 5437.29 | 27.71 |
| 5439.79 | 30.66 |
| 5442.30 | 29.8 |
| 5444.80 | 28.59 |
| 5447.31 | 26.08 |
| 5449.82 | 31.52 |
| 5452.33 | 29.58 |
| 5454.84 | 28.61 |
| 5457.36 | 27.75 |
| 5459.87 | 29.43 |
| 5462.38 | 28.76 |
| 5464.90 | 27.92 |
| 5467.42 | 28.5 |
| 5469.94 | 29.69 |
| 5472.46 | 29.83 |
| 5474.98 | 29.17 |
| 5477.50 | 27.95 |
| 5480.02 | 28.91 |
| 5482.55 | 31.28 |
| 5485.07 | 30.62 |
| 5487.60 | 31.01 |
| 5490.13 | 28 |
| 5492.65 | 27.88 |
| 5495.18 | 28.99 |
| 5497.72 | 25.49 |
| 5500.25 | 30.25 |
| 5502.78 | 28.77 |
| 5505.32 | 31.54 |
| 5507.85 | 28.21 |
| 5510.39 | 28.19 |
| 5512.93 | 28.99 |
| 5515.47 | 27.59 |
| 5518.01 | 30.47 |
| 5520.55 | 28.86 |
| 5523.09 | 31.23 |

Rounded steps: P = 1063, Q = 3055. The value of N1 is 1063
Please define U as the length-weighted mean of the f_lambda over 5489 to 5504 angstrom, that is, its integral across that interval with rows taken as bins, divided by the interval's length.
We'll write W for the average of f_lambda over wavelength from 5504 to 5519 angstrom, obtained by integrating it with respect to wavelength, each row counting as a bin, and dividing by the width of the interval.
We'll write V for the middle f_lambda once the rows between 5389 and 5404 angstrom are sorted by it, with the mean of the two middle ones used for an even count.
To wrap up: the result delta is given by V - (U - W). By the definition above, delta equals 31.2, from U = 28.2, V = 30.3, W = 29.1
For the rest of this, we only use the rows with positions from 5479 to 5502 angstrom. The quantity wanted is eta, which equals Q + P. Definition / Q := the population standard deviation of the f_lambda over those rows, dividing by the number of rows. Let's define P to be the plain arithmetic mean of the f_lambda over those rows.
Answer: 30.9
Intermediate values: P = 29.2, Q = 1.76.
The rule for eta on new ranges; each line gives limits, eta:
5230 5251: 29.9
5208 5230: 30.9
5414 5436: 31.6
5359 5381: 30.9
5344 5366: 31.9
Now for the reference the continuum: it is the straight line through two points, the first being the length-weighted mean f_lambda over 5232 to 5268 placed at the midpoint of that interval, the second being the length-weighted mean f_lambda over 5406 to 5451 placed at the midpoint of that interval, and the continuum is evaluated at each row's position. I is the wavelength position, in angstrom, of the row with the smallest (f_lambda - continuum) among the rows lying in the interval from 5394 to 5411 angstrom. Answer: 5397.37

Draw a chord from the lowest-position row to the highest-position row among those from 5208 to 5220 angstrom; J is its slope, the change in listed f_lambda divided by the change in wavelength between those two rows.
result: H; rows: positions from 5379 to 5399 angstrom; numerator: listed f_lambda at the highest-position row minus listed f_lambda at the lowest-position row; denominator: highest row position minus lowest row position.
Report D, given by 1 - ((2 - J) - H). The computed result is -1.08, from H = -0.3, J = 0.22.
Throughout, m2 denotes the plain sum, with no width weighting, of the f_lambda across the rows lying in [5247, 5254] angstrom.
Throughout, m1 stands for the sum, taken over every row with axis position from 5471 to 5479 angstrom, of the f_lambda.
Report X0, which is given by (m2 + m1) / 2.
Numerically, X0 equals 87.1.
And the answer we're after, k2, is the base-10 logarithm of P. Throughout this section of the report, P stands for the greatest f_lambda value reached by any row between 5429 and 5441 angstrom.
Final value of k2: 1.50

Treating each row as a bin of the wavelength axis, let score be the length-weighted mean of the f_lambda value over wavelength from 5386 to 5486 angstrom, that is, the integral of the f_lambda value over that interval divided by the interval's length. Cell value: 29.4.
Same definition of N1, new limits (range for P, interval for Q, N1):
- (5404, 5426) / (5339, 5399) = 648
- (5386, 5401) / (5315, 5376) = 450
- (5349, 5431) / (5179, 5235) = 905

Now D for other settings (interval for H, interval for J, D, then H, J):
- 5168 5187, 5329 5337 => -0.36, 0.2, 0.43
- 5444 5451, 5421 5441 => -0.48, 0.6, -0.06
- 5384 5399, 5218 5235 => -1.66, -0.4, -0.22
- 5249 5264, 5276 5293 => -0.39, 0.3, 0.33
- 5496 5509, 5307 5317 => -0.40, 0.3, 0.33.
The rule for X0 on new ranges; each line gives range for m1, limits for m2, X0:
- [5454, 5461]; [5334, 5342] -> 87.3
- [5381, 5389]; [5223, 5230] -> 89.7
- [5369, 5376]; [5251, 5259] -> 88.1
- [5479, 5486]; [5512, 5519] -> 88.9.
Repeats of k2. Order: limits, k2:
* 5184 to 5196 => 1.47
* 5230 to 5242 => 1.49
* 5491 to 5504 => 1.48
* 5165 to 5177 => 1.48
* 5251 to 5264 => 1.52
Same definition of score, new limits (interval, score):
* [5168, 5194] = 27.9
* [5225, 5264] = 29.6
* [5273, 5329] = 29.9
